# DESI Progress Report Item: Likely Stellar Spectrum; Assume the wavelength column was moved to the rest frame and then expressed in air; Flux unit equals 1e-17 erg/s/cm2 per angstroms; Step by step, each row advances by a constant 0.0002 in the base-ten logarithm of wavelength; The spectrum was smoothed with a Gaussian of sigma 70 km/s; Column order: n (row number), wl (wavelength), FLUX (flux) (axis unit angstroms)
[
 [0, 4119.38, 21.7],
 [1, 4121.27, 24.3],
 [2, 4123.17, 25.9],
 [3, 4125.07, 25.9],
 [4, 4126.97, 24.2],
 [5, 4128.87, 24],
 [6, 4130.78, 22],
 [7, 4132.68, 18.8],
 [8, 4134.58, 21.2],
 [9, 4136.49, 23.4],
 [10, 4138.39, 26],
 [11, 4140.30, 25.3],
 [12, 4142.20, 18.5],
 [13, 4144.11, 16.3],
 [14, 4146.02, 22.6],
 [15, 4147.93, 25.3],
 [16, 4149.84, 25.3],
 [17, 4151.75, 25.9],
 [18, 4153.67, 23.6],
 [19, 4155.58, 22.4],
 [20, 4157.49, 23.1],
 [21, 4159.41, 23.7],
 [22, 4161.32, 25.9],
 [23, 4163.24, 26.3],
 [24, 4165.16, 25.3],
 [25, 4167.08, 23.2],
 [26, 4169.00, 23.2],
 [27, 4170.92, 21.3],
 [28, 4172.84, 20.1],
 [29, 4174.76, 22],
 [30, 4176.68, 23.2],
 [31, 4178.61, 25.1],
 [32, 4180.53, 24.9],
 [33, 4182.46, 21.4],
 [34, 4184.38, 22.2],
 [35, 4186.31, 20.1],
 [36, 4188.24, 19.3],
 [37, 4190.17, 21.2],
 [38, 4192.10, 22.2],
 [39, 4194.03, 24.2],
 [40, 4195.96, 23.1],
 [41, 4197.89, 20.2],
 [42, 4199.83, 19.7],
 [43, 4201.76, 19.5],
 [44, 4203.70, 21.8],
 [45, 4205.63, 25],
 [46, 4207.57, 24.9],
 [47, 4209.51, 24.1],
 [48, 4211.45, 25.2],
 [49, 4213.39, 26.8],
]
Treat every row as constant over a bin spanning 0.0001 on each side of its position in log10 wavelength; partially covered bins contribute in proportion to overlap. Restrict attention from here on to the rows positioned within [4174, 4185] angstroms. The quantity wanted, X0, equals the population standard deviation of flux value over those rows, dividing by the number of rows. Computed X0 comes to 1.4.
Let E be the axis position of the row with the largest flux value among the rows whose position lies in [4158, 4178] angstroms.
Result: 4163.24 angstroms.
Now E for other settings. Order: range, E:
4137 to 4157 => 4138.39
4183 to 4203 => 4194.03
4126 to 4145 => 4138.39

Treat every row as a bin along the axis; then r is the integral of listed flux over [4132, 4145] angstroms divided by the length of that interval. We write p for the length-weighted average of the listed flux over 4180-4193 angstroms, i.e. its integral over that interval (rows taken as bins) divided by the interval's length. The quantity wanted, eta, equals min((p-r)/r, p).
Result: 0.003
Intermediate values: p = 21.5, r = 21.4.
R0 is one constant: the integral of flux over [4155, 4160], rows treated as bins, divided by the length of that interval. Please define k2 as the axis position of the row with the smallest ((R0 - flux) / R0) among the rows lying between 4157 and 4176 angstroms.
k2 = 4163.24 angstroms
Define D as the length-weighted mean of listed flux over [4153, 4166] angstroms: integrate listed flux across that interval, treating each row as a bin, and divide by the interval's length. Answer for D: 24.34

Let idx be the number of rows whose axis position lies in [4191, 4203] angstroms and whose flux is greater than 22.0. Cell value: 3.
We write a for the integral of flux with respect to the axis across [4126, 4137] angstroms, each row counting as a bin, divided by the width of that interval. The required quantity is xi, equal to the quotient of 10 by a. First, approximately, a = 22.2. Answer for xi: 0.45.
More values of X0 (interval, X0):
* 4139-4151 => 3.6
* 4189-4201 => 1.6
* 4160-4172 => 1.8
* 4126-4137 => 1.9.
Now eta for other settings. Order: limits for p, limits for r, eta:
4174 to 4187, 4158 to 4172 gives -0.053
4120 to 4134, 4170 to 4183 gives 0.038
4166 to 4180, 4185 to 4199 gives 0.057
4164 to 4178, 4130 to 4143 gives 0.022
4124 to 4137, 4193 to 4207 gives 0.035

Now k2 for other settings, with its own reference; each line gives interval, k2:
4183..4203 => 4194.03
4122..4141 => 4138.39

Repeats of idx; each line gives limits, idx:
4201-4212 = 4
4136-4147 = 4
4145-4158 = 7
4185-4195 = 2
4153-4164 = 6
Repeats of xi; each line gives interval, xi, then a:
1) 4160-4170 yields 0.40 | 24.7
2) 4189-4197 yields 0.44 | 22.6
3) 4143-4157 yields 0.43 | 23.0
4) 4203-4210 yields 0.42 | 24.0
